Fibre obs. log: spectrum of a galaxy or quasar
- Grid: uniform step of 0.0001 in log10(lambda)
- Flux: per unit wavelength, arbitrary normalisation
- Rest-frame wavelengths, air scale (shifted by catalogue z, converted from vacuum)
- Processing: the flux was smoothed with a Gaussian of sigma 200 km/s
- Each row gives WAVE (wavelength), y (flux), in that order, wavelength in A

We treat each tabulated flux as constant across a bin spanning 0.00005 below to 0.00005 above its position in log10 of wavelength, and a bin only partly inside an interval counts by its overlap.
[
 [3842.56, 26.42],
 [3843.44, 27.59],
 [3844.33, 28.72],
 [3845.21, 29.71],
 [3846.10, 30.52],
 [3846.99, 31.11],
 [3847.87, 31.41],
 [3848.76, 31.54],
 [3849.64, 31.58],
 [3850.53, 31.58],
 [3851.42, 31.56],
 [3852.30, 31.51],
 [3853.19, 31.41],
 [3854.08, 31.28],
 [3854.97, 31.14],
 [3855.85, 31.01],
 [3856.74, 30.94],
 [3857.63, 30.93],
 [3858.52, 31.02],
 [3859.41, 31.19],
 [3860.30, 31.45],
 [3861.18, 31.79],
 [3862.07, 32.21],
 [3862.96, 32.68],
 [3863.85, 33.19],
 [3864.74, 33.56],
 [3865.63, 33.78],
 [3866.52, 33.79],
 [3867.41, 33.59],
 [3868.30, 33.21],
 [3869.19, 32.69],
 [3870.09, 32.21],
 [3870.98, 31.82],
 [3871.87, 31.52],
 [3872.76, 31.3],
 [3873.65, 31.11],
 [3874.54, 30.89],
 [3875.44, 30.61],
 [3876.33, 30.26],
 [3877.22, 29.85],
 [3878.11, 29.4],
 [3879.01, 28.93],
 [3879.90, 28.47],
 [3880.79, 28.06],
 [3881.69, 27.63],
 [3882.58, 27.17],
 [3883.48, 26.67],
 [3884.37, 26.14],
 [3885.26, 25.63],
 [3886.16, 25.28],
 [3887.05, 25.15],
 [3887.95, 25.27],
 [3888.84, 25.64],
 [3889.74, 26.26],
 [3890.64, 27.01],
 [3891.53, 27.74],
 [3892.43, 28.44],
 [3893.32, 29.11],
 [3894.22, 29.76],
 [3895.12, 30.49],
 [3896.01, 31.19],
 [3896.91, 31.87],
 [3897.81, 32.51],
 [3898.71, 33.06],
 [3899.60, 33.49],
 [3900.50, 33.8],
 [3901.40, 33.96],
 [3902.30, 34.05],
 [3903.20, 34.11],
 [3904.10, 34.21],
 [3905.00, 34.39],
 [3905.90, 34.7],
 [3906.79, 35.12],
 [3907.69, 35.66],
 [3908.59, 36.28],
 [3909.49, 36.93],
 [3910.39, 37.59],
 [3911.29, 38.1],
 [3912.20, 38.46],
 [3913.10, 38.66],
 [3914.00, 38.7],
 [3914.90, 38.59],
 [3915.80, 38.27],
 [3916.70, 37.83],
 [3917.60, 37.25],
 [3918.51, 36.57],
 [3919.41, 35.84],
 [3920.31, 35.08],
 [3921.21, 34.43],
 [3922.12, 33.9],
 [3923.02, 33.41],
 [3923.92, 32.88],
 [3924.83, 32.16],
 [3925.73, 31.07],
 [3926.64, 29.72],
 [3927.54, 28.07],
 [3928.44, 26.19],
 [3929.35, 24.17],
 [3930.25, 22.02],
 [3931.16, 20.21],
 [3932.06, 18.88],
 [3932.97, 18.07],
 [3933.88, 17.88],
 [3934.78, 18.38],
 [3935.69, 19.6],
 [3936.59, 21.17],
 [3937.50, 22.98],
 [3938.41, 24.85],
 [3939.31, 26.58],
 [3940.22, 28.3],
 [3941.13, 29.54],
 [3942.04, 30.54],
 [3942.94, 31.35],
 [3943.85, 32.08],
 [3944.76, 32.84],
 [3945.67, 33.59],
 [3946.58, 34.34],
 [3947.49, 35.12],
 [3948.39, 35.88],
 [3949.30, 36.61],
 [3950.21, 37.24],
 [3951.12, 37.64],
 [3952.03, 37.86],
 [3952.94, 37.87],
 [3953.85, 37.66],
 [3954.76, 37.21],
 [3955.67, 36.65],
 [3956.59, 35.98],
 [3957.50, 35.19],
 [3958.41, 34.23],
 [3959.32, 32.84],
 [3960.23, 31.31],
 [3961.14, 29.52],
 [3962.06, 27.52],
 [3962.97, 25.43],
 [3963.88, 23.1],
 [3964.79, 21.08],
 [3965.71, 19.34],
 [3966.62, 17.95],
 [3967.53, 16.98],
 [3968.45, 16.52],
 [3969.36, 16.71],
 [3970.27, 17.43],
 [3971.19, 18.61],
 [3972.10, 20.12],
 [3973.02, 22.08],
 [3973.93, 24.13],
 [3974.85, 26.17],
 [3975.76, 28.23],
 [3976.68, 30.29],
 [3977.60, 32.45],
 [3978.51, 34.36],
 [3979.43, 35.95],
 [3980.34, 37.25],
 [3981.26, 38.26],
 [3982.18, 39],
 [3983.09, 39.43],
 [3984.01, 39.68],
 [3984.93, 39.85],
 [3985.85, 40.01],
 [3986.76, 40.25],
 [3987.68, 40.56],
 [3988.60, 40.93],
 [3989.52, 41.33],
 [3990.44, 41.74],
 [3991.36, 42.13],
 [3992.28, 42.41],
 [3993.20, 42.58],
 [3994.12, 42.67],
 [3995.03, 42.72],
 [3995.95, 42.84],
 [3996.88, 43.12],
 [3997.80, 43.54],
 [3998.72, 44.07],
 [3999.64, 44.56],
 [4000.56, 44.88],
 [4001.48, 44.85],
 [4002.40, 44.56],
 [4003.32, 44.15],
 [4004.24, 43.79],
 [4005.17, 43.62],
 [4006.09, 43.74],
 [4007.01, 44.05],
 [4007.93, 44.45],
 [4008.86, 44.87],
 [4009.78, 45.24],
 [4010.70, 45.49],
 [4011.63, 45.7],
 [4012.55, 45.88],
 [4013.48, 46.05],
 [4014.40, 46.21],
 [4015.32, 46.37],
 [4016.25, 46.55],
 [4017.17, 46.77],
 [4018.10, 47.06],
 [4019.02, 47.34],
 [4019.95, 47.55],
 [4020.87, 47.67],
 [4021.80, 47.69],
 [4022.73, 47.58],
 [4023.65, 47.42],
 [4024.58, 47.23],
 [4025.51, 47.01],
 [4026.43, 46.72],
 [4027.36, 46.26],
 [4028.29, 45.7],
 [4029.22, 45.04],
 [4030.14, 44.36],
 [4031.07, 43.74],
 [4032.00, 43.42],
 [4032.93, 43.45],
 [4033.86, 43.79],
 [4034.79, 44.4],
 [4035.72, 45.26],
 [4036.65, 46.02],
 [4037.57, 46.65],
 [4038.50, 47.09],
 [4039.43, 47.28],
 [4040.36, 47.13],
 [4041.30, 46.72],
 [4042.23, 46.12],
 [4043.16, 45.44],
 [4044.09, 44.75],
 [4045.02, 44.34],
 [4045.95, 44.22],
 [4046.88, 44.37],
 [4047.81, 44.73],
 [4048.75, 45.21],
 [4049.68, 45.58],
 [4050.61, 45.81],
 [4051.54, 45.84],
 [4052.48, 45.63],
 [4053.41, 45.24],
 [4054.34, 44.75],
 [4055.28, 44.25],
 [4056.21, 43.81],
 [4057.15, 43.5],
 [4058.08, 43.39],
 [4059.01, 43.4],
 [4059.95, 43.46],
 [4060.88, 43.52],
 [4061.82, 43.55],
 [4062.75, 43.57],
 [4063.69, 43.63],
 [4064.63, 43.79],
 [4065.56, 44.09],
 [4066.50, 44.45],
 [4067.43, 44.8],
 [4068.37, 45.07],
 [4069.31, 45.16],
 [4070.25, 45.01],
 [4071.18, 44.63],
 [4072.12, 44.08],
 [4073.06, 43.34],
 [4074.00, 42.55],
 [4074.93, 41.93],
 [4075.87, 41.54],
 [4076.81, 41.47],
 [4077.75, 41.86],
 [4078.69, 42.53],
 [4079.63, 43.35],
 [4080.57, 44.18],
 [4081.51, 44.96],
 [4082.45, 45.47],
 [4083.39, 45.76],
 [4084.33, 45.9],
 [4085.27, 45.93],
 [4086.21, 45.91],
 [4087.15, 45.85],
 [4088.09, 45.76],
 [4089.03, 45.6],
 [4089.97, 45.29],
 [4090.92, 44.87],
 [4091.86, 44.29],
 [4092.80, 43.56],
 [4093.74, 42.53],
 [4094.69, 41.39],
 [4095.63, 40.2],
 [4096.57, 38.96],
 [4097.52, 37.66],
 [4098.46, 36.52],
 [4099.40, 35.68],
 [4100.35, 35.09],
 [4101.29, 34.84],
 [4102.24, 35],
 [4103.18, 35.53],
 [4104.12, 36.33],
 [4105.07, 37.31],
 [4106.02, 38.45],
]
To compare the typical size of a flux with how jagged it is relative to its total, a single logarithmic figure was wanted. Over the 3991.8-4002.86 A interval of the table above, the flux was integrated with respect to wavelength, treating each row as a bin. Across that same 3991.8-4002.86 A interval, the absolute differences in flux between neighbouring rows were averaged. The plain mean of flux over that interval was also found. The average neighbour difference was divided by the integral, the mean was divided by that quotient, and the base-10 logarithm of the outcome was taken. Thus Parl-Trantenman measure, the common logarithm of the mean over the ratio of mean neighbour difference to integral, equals 4.9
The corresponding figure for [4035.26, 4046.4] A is 4.7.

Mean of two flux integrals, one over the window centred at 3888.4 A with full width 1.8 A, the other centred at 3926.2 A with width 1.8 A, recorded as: 50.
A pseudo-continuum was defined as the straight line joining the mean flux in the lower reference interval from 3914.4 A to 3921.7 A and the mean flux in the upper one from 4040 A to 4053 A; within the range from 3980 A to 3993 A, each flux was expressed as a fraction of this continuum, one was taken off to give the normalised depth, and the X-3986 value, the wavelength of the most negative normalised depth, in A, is 3980.34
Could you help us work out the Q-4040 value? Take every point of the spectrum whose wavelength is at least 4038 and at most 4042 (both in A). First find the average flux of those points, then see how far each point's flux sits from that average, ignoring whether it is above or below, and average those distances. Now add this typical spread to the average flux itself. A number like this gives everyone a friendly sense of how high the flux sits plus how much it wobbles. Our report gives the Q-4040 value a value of 47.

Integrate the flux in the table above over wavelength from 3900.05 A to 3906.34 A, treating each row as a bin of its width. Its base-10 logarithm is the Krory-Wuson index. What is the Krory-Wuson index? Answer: 2.33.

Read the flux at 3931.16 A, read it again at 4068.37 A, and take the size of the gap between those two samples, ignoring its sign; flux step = 24.9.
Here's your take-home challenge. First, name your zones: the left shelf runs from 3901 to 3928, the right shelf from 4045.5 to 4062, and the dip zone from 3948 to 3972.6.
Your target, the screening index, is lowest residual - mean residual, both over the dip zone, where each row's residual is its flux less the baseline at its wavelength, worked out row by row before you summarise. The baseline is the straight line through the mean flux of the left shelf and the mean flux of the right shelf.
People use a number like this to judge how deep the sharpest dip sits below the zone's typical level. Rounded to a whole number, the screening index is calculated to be -13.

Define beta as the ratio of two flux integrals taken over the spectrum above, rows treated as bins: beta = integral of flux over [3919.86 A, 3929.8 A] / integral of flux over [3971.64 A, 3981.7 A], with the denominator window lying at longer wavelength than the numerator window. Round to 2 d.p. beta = 1.02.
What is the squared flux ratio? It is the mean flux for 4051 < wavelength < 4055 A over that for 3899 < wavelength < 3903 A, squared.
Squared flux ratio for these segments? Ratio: 1.8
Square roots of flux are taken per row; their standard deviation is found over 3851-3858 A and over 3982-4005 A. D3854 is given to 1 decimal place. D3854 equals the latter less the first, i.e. 0.1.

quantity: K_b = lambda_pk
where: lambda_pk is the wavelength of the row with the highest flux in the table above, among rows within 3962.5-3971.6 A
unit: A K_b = 3962.97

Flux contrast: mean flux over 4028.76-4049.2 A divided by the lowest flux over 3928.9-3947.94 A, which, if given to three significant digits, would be 2.53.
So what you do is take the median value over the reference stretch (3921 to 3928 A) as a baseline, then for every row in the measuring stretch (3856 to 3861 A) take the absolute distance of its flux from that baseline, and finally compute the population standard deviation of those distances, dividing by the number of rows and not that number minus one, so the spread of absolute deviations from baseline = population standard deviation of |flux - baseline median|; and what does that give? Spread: 0.20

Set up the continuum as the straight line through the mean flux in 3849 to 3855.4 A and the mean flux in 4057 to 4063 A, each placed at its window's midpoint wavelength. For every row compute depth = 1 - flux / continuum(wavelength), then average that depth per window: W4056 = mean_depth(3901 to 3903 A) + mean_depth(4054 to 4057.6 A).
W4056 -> -0.01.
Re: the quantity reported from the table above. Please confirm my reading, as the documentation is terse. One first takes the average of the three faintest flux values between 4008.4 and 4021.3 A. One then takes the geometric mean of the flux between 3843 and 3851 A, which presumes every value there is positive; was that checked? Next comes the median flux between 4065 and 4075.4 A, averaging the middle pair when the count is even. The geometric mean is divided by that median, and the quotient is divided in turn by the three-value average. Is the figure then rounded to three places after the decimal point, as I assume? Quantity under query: 0.015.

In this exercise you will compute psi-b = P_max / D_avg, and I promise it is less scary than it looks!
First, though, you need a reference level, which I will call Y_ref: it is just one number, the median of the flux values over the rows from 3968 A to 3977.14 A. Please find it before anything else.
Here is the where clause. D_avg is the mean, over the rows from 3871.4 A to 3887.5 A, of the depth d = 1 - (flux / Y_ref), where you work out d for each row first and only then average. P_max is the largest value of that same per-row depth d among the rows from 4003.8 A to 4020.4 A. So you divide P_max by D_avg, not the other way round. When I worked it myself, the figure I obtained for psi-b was 3.0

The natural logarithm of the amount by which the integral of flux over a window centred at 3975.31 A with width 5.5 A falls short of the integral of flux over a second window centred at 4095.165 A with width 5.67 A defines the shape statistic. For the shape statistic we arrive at 4.39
